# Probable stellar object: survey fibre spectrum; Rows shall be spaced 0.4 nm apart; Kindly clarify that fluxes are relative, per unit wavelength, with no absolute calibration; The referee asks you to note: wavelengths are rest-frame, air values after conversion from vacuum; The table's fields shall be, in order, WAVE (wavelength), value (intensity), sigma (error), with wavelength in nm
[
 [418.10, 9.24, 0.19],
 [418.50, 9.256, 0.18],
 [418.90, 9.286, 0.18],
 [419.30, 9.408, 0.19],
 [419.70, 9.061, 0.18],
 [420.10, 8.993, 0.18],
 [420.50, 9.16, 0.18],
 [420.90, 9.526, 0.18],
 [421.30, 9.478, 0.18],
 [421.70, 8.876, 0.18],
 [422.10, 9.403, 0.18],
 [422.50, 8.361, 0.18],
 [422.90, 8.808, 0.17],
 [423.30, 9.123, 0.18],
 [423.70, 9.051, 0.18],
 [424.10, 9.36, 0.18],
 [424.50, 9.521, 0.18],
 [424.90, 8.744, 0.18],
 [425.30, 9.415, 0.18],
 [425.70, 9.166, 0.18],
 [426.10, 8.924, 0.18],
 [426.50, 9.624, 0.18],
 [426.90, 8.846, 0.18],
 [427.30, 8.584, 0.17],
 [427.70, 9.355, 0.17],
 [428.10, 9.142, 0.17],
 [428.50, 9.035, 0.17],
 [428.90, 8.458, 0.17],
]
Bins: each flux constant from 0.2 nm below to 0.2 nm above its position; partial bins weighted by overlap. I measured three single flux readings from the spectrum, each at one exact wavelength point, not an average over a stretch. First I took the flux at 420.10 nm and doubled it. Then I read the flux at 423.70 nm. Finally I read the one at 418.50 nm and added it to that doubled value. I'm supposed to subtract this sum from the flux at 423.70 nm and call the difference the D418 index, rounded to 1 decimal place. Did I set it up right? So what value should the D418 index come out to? -18.2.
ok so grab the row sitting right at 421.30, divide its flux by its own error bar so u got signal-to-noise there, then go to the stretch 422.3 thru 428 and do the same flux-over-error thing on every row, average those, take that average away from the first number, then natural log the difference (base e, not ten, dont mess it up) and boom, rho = 0.5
